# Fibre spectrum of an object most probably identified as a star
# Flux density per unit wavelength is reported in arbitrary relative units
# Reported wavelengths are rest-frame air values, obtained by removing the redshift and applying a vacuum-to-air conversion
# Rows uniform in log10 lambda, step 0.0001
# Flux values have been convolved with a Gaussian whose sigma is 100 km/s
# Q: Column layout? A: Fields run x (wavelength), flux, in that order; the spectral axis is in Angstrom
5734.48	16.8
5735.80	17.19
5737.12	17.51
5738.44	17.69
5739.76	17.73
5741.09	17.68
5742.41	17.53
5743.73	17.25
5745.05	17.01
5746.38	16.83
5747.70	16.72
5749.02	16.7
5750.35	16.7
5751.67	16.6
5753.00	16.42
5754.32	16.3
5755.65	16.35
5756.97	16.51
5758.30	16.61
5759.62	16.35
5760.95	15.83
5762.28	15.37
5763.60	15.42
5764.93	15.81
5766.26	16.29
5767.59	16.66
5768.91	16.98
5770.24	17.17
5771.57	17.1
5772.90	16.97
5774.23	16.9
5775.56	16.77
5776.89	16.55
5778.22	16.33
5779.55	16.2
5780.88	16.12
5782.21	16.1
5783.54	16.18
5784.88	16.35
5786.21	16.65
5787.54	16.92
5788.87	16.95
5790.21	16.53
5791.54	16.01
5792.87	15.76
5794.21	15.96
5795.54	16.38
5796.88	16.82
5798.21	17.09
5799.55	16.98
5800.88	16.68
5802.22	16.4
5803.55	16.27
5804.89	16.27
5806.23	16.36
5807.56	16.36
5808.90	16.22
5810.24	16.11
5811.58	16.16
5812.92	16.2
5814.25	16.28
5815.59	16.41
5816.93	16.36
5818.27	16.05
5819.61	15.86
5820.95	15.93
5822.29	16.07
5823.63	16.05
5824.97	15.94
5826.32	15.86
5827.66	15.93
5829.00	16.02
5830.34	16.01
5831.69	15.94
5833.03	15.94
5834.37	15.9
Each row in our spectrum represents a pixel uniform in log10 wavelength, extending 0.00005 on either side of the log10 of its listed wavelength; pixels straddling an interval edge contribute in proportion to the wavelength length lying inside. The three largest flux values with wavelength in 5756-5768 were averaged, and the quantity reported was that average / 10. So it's 1.66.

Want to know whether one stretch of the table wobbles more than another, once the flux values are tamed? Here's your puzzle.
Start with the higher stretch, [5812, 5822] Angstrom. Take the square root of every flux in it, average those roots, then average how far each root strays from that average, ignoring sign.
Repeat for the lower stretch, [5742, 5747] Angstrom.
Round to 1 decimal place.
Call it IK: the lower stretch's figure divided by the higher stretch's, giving 1.3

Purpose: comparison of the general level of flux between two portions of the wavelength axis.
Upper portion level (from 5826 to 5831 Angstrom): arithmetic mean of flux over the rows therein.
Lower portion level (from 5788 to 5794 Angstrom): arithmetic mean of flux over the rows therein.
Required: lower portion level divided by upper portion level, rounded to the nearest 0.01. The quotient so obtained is 1.02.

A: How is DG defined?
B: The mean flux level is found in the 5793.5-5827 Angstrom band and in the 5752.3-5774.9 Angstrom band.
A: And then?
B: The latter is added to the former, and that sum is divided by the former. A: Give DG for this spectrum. 2.01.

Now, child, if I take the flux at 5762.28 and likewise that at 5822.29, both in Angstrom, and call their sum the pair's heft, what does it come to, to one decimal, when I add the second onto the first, 31.4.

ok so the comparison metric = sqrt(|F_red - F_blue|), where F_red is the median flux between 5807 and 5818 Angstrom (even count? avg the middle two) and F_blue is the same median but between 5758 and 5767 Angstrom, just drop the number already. 0.65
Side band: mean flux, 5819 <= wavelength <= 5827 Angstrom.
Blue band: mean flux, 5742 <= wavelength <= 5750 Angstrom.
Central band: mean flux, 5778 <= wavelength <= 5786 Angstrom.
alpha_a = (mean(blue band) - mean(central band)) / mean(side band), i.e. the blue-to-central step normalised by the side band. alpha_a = 0.05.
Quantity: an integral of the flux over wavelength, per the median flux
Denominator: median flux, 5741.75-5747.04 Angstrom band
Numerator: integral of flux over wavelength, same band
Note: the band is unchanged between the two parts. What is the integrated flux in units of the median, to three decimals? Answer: 5.298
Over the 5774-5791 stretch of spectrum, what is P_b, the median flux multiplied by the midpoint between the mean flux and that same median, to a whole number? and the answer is 273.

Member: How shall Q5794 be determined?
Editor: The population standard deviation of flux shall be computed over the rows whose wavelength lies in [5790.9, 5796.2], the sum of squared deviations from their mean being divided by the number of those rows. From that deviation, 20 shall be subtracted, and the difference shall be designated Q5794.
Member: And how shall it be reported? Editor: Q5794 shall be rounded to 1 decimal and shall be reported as -19.8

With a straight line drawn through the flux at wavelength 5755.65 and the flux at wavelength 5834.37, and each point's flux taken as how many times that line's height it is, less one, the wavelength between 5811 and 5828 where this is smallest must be 5819.61 Angstrom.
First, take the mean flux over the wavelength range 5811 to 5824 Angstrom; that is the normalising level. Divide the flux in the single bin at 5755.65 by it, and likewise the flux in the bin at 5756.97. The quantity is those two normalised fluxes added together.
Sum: 2.04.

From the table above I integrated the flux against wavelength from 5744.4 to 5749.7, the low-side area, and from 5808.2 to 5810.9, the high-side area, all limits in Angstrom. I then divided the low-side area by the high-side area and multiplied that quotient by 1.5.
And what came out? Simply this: 3.1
